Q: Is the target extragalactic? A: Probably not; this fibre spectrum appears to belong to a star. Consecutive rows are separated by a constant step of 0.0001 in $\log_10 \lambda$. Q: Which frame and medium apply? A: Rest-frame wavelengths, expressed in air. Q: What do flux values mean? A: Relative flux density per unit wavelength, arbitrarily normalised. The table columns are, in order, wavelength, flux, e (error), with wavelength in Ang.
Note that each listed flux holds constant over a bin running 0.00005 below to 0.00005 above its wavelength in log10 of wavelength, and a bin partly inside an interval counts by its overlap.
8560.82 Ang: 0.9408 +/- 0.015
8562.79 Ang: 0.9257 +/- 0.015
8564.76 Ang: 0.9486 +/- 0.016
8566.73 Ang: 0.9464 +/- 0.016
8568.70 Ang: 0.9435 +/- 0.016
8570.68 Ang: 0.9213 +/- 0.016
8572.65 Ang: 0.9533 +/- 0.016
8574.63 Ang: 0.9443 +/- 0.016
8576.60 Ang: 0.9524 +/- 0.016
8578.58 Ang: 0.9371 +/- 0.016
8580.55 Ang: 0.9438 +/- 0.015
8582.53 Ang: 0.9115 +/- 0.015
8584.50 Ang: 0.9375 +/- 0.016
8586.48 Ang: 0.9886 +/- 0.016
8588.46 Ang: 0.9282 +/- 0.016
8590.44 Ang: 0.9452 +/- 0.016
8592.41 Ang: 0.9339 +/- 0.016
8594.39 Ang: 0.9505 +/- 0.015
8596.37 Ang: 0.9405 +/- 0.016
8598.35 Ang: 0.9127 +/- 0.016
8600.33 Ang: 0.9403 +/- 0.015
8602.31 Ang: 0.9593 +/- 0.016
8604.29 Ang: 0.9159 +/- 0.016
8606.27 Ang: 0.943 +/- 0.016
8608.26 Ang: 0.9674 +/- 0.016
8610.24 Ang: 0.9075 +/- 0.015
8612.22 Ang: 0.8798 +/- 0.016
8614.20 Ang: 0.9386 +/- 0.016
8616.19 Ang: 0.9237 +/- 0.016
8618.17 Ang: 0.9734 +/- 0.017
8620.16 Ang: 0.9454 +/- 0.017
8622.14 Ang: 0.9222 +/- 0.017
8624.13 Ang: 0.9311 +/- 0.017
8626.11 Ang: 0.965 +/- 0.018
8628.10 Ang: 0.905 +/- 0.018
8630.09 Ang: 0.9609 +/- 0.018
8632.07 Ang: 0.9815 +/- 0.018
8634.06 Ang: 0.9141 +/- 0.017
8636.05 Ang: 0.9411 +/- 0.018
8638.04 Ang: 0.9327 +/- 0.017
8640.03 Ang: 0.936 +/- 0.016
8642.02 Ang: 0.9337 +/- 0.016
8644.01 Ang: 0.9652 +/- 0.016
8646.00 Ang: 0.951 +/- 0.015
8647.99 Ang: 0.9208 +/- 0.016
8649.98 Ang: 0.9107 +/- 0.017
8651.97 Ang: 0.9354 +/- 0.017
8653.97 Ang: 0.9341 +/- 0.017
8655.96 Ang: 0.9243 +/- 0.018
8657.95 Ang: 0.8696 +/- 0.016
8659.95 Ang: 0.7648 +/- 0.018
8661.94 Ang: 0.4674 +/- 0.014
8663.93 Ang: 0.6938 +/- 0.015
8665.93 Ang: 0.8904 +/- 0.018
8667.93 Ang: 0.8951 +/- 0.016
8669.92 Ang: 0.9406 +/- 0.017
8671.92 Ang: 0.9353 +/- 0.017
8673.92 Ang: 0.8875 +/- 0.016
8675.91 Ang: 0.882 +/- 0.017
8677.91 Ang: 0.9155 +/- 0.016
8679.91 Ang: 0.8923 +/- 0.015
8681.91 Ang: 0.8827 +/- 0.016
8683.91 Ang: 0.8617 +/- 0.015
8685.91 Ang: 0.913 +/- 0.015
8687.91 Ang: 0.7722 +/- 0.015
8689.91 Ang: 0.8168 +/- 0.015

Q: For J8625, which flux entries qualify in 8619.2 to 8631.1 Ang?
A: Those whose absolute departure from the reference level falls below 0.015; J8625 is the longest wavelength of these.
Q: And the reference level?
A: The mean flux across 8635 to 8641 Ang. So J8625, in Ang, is 8624.13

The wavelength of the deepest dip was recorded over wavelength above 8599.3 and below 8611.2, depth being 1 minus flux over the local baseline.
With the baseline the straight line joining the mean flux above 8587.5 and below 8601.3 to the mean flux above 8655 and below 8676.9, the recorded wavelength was 8604.29 Ang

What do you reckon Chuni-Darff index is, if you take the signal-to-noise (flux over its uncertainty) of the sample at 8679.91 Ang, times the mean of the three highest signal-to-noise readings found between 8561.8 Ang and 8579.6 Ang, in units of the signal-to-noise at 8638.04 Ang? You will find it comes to 65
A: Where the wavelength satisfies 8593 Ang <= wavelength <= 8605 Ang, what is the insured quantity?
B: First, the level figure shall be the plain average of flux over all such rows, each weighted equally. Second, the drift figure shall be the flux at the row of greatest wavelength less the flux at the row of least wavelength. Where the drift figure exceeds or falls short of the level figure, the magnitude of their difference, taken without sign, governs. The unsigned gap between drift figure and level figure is 0.97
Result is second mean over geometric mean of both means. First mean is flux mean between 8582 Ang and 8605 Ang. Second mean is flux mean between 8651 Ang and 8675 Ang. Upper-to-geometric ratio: 0.95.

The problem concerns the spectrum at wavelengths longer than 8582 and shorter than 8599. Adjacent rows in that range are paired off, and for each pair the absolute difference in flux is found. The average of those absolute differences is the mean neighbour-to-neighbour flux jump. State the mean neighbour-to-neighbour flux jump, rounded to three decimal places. 0.028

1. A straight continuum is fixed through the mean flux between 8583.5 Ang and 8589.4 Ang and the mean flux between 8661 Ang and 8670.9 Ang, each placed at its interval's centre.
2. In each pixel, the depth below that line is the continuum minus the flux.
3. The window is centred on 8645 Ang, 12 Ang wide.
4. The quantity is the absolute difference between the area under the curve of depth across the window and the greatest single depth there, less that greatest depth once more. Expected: 1.3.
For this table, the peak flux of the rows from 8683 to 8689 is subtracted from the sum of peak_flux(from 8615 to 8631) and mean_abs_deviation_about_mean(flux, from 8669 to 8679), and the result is 0.082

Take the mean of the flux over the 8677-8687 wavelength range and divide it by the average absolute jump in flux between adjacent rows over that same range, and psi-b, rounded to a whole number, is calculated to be 34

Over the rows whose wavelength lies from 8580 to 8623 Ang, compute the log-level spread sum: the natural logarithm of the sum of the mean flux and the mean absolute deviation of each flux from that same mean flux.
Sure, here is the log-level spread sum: -0.047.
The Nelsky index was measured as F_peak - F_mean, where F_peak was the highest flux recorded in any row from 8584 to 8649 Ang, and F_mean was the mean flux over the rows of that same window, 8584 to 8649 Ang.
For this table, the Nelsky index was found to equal 0.049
